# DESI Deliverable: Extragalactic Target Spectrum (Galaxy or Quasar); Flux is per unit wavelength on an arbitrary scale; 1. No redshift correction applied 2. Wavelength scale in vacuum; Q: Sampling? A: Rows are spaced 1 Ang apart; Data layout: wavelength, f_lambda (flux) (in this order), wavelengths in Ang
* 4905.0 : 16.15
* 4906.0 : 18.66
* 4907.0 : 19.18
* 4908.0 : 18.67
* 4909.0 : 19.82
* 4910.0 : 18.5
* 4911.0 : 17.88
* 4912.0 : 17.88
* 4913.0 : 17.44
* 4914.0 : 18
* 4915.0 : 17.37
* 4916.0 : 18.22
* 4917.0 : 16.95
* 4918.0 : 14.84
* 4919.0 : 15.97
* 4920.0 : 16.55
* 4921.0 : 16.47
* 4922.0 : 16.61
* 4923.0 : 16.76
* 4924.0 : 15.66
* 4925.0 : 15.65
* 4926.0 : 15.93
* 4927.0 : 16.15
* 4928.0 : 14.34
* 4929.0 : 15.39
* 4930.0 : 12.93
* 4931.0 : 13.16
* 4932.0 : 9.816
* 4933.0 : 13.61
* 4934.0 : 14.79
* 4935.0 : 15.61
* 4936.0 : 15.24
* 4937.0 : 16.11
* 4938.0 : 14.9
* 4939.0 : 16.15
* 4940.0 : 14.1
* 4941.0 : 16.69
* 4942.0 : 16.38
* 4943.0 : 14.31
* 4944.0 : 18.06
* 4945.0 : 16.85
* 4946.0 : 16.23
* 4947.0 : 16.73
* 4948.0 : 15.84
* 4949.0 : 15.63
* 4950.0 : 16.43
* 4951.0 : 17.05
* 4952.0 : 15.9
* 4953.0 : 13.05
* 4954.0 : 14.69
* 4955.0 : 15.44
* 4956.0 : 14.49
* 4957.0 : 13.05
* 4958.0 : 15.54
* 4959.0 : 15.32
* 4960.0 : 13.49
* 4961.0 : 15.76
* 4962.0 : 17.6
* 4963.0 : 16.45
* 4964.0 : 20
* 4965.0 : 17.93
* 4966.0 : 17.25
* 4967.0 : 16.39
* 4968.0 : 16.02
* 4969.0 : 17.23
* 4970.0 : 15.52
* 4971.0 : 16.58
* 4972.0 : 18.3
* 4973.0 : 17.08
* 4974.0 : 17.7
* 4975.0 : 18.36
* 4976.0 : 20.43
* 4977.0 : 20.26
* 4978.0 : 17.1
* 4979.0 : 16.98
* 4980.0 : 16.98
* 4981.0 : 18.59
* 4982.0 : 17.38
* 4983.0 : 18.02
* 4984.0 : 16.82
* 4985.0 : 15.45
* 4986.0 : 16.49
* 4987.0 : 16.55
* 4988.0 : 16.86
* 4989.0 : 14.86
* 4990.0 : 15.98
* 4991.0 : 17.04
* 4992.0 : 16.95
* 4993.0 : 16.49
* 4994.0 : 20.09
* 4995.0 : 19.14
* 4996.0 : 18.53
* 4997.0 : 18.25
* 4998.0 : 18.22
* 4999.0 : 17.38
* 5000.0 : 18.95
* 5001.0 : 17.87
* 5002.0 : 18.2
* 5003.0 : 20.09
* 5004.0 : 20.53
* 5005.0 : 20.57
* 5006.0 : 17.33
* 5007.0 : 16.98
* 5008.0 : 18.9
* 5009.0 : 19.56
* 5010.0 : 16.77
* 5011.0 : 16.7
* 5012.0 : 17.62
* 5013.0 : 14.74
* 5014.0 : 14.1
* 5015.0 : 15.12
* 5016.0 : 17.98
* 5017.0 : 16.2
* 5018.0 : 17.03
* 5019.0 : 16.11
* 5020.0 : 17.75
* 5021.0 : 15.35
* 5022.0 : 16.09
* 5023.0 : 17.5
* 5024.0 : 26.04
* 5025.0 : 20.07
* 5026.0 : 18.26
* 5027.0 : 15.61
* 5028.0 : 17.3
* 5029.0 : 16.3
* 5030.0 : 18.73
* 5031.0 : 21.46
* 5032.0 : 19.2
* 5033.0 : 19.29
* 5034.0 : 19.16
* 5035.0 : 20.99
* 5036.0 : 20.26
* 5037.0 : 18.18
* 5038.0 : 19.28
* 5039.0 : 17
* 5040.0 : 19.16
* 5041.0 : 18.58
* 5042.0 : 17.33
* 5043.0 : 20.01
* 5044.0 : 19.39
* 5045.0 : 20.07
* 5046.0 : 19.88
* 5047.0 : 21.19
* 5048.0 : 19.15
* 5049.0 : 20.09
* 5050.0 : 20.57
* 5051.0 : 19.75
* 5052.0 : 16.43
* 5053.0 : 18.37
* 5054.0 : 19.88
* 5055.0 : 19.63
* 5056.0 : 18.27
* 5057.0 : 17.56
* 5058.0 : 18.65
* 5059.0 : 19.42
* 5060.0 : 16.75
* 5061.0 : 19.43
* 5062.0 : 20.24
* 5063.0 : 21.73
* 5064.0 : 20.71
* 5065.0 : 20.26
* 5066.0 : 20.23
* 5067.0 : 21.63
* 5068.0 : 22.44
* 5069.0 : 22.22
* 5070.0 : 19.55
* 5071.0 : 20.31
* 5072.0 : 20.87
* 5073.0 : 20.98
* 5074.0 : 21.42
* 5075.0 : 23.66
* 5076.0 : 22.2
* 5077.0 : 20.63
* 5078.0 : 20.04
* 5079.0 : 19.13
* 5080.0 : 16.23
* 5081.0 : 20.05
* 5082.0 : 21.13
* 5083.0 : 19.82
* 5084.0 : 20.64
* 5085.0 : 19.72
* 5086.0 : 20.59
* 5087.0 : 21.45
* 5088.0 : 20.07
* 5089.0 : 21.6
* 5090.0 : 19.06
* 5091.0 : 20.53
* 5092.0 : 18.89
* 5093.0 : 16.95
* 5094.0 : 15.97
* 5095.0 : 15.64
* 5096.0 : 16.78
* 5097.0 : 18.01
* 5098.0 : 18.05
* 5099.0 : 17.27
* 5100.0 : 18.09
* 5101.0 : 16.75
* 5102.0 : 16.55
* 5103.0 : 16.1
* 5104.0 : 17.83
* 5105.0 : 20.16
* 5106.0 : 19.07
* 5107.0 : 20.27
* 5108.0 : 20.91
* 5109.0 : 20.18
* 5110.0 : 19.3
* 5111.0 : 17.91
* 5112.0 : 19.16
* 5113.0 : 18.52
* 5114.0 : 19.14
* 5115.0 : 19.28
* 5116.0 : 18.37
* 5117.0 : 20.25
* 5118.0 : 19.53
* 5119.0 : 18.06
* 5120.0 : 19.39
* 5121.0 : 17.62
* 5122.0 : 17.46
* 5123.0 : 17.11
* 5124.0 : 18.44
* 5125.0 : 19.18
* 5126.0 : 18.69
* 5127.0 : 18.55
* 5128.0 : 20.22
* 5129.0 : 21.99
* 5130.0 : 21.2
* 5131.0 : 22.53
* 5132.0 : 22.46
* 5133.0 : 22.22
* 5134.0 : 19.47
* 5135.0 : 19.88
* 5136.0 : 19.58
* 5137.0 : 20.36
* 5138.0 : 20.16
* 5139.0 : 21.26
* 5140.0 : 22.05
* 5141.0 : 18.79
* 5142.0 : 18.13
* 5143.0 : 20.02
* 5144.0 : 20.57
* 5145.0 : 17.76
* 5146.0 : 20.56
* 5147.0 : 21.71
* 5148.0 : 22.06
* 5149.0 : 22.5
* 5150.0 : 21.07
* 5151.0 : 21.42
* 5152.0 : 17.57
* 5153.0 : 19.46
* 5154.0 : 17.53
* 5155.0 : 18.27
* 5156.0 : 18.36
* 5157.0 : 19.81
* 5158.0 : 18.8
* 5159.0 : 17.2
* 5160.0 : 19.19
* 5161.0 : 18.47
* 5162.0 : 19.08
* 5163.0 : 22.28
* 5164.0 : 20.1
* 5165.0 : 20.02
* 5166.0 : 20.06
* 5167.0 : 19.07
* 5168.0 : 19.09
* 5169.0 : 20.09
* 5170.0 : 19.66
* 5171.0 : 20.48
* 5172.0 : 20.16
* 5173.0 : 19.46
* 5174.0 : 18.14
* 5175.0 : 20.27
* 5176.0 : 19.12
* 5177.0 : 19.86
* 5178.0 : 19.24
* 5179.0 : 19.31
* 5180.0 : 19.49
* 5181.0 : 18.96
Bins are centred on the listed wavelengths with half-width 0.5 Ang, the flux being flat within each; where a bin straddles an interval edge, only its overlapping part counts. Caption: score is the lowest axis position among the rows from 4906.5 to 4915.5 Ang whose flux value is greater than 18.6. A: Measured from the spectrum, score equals 4907.0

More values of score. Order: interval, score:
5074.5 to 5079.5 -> 5075.0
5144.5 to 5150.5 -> 5146.0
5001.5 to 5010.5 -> 5003.0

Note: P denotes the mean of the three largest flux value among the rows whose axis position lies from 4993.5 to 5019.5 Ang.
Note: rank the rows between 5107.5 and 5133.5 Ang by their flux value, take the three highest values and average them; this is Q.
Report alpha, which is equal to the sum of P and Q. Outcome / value 43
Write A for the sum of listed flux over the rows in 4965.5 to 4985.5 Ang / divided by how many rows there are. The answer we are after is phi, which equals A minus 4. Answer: 13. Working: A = 17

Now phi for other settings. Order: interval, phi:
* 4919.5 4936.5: 11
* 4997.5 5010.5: 15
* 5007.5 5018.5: 13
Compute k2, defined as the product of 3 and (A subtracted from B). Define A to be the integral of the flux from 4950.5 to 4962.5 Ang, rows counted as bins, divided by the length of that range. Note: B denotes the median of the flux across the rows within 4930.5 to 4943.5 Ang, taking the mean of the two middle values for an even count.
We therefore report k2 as -1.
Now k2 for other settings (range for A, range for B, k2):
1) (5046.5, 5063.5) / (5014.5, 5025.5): -7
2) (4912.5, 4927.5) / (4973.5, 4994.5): 1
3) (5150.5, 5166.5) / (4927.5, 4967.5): -11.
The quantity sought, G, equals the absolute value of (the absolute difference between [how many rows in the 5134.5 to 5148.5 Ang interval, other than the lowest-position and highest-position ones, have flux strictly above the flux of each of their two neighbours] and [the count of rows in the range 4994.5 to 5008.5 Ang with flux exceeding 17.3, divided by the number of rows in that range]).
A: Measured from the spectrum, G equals 2.1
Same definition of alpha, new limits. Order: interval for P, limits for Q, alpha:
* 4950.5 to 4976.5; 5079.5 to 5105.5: 41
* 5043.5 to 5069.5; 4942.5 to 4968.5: 41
